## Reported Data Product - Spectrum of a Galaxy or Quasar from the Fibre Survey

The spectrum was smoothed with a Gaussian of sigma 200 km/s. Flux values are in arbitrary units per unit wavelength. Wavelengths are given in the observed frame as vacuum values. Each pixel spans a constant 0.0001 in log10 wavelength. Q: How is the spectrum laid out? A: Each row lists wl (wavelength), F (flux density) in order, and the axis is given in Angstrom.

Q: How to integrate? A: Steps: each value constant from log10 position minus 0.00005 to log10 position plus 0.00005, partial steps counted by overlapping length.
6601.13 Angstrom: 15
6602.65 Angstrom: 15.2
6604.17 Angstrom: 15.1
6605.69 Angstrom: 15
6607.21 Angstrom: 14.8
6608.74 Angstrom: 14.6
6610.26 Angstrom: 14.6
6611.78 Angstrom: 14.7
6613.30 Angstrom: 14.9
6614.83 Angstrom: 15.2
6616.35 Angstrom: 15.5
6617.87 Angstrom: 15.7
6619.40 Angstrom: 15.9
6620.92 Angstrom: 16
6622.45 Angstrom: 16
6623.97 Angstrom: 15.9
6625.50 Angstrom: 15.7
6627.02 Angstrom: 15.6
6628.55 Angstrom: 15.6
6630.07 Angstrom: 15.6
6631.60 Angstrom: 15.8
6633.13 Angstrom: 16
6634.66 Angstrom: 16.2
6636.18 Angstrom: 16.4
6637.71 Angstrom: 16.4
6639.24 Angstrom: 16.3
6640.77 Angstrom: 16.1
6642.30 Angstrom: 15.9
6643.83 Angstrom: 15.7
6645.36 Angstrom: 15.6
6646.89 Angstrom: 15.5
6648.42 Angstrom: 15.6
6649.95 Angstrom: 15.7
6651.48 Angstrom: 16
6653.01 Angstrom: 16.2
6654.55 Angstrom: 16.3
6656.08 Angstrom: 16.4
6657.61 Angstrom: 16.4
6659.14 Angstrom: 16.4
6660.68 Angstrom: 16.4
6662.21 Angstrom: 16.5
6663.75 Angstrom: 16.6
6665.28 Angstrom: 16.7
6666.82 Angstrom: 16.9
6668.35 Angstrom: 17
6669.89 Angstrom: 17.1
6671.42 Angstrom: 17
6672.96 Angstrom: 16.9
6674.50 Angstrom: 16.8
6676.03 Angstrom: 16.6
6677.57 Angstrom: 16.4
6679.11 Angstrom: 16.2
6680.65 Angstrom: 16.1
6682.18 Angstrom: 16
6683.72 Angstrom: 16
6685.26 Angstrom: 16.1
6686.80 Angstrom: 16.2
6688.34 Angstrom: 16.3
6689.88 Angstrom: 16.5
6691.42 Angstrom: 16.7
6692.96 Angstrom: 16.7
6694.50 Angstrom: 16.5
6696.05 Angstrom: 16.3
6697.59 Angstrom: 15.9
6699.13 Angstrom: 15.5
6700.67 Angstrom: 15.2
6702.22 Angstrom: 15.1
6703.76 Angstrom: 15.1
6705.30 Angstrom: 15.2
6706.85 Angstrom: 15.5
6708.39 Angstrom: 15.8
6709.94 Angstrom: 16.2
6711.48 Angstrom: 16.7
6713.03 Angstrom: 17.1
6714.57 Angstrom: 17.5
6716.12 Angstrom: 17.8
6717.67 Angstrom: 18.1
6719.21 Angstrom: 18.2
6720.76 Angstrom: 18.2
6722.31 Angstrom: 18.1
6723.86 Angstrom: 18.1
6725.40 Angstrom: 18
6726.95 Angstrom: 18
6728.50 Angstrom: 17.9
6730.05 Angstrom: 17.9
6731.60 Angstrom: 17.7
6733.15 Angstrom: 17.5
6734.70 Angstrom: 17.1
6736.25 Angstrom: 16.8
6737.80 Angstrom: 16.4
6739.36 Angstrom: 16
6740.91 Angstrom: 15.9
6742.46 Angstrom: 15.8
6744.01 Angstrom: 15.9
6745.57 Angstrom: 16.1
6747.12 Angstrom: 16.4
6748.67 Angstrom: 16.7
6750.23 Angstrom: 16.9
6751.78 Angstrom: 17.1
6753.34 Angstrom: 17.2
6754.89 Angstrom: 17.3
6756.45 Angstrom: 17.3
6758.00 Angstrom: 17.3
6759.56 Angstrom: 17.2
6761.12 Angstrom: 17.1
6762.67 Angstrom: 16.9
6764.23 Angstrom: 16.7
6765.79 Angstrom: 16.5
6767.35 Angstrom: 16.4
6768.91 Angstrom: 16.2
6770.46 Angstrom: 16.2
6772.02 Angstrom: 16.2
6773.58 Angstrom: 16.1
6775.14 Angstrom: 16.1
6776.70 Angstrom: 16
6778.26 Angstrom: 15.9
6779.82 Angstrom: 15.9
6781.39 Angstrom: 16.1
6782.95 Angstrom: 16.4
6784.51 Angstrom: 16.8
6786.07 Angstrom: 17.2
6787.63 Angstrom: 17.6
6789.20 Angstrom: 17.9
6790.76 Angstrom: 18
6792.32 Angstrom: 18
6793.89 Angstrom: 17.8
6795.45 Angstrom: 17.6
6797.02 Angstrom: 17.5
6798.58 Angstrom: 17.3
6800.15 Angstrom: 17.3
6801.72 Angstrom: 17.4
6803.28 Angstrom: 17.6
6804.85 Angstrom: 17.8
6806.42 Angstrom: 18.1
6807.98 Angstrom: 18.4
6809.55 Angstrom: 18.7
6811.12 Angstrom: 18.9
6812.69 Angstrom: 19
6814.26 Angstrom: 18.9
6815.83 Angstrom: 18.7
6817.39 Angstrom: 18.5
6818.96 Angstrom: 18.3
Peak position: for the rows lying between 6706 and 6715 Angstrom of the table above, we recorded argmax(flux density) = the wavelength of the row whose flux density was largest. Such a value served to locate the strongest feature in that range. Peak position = 6714.57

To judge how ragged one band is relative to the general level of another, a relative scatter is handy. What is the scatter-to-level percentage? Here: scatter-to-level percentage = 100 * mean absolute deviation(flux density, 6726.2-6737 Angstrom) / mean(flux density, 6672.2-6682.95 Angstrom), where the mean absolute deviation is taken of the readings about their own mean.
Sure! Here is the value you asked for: 2.2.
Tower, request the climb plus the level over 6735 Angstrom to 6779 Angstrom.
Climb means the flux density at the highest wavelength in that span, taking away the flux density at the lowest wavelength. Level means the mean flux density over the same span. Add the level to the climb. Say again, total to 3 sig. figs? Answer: 15.6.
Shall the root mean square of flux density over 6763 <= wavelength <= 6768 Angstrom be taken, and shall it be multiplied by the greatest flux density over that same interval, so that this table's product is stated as 276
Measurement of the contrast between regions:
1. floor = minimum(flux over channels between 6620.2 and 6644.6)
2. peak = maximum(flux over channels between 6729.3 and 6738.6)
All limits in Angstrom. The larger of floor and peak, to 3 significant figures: 17.9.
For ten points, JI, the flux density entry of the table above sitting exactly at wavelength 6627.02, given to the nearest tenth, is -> 15.6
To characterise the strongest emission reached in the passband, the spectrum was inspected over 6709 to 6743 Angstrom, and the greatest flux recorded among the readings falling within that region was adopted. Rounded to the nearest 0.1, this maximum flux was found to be 18.2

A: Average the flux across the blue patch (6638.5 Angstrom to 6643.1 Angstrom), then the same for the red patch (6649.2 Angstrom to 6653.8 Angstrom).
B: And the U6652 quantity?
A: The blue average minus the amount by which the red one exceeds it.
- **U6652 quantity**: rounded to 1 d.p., 16.2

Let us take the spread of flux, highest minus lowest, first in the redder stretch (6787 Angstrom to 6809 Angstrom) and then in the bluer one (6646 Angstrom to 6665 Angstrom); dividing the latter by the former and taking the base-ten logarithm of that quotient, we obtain 0.00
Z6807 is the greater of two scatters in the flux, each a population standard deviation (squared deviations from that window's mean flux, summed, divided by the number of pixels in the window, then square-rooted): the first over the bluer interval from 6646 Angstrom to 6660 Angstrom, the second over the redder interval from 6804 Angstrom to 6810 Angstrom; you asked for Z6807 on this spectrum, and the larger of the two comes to 0.35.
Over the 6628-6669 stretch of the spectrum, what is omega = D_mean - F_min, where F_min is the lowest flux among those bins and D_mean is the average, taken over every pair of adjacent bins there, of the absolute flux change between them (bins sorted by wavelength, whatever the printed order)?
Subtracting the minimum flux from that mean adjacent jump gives -15.4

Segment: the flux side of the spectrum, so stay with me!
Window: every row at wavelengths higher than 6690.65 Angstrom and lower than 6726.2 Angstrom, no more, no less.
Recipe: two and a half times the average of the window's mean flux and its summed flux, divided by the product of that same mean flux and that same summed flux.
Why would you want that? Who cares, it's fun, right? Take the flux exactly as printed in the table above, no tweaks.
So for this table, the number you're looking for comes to 0.0782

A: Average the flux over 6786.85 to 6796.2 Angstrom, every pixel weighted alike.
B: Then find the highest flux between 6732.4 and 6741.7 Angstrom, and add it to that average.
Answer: 35.3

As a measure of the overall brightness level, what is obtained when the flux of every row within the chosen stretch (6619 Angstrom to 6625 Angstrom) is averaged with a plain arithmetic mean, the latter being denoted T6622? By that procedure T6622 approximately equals 15.9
